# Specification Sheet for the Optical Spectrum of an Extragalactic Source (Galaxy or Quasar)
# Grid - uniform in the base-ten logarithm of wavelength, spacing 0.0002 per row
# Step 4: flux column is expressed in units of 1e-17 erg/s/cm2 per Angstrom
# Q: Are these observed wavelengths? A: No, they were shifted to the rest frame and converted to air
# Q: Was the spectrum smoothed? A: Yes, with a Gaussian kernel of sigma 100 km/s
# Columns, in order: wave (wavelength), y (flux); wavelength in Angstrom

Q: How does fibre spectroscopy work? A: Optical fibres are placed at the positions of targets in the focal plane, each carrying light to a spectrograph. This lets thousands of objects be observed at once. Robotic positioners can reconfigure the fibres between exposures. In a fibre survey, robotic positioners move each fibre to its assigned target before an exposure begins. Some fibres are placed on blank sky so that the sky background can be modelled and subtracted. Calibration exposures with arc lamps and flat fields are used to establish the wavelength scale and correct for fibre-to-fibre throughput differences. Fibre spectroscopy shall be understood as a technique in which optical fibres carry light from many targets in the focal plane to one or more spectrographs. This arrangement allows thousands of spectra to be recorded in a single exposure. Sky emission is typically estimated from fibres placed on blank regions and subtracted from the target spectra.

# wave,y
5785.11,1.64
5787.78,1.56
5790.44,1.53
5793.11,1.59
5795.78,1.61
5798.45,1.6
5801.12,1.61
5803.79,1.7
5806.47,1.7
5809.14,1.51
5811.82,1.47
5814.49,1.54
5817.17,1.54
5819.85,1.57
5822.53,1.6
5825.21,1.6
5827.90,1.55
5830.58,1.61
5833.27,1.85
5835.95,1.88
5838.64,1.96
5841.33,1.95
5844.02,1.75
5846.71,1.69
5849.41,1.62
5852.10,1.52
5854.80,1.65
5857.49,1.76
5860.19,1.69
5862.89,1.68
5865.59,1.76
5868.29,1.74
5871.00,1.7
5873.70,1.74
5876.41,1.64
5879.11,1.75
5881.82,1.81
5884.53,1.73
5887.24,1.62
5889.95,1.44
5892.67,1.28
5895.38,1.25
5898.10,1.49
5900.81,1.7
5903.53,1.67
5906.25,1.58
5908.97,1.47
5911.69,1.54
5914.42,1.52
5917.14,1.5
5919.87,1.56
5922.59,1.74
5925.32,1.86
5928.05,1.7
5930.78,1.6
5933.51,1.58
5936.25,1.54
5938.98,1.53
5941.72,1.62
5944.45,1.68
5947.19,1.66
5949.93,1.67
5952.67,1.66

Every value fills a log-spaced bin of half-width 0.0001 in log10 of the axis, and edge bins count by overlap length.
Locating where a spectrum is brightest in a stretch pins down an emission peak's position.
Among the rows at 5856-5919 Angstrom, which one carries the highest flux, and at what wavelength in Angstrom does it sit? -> 5881.82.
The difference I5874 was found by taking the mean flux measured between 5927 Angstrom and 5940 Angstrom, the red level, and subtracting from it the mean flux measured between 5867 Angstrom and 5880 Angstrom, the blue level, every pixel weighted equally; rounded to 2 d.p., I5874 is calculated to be -0.12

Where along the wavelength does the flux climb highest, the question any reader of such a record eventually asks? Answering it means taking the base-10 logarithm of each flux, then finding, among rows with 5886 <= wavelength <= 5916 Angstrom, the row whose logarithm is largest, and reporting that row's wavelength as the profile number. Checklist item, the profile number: 5900.81 Angstrom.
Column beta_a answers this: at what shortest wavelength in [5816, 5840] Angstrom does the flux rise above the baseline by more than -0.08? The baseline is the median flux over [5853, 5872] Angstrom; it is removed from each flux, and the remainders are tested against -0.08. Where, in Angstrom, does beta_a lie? 5833.27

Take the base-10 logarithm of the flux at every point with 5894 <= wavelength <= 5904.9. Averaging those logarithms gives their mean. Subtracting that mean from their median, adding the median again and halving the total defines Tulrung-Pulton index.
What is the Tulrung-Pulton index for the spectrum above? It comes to 0.108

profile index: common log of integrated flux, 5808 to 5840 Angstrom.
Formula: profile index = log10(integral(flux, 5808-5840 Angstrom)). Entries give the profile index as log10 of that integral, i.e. 1.72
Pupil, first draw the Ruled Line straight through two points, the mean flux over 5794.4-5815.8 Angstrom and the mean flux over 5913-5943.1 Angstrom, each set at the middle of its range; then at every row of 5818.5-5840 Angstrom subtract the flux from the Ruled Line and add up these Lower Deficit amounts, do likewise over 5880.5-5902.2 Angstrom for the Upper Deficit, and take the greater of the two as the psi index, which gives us 0.5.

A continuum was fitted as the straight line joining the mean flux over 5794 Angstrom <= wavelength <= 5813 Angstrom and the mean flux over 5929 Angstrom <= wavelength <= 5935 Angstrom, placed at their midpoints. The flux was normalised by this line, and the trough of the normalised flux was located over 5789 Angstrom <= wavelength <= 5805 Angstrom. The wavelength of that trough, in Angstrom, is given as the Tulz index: 5790.44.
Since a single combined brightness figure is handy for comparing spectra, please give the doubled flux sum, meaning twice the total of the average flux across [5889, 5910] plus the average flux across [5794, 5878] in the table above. 6.31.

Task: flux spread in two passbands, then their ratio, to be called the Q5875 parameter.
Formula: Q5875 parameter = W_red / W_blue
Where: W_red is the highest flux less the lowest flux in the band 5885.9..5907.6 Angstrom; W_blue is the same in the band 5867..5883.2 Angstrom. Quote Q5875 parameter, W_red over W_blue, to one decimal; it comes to 2.6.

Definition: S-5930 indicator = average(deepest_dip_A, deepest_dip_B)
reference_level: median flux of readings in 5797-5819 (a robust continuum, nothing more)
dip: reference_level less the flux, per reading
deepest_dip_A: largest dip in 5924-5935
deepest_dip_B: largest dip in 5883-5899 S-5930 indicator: 0.155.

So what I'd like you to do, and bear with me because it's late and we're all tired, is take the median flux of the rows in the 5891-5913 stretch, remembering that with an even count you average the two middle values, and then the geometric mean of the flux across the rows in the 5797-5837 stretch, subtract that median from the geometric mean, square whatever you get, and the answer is 0.011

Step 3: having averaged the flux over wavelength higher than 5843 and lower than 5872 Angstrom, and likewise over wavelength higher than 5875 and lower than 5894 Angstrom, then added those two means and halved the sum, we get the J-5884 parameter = 1.65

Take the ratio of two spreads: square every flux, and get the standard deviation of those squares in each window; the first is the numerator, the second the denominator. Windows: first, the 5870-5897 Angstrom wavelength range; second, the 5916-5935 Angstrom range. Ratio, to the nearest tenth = 1.5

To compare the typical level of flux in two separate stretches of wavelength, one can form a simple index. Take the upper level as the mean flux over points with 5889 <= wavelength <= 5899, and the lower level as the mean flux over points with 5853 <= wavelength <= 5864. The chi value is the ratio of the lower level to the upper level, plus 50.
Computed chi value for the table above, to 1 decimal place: 51.2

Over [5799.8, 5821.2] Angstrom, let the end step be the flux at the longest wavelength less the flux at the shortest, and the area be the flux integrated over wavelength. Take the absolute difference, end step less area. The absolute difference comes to 33.9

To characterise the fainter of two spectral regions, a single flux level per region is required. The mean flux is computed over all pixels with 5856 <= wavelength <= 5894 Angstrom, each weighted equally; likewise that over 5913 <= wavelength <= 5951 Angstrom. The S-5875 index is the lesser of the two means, 1.63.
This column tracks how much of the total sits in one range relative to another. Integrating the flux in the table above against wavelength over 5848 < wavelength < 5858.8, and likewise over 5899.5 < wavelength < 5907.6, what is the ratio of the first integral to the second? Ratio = 1.3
